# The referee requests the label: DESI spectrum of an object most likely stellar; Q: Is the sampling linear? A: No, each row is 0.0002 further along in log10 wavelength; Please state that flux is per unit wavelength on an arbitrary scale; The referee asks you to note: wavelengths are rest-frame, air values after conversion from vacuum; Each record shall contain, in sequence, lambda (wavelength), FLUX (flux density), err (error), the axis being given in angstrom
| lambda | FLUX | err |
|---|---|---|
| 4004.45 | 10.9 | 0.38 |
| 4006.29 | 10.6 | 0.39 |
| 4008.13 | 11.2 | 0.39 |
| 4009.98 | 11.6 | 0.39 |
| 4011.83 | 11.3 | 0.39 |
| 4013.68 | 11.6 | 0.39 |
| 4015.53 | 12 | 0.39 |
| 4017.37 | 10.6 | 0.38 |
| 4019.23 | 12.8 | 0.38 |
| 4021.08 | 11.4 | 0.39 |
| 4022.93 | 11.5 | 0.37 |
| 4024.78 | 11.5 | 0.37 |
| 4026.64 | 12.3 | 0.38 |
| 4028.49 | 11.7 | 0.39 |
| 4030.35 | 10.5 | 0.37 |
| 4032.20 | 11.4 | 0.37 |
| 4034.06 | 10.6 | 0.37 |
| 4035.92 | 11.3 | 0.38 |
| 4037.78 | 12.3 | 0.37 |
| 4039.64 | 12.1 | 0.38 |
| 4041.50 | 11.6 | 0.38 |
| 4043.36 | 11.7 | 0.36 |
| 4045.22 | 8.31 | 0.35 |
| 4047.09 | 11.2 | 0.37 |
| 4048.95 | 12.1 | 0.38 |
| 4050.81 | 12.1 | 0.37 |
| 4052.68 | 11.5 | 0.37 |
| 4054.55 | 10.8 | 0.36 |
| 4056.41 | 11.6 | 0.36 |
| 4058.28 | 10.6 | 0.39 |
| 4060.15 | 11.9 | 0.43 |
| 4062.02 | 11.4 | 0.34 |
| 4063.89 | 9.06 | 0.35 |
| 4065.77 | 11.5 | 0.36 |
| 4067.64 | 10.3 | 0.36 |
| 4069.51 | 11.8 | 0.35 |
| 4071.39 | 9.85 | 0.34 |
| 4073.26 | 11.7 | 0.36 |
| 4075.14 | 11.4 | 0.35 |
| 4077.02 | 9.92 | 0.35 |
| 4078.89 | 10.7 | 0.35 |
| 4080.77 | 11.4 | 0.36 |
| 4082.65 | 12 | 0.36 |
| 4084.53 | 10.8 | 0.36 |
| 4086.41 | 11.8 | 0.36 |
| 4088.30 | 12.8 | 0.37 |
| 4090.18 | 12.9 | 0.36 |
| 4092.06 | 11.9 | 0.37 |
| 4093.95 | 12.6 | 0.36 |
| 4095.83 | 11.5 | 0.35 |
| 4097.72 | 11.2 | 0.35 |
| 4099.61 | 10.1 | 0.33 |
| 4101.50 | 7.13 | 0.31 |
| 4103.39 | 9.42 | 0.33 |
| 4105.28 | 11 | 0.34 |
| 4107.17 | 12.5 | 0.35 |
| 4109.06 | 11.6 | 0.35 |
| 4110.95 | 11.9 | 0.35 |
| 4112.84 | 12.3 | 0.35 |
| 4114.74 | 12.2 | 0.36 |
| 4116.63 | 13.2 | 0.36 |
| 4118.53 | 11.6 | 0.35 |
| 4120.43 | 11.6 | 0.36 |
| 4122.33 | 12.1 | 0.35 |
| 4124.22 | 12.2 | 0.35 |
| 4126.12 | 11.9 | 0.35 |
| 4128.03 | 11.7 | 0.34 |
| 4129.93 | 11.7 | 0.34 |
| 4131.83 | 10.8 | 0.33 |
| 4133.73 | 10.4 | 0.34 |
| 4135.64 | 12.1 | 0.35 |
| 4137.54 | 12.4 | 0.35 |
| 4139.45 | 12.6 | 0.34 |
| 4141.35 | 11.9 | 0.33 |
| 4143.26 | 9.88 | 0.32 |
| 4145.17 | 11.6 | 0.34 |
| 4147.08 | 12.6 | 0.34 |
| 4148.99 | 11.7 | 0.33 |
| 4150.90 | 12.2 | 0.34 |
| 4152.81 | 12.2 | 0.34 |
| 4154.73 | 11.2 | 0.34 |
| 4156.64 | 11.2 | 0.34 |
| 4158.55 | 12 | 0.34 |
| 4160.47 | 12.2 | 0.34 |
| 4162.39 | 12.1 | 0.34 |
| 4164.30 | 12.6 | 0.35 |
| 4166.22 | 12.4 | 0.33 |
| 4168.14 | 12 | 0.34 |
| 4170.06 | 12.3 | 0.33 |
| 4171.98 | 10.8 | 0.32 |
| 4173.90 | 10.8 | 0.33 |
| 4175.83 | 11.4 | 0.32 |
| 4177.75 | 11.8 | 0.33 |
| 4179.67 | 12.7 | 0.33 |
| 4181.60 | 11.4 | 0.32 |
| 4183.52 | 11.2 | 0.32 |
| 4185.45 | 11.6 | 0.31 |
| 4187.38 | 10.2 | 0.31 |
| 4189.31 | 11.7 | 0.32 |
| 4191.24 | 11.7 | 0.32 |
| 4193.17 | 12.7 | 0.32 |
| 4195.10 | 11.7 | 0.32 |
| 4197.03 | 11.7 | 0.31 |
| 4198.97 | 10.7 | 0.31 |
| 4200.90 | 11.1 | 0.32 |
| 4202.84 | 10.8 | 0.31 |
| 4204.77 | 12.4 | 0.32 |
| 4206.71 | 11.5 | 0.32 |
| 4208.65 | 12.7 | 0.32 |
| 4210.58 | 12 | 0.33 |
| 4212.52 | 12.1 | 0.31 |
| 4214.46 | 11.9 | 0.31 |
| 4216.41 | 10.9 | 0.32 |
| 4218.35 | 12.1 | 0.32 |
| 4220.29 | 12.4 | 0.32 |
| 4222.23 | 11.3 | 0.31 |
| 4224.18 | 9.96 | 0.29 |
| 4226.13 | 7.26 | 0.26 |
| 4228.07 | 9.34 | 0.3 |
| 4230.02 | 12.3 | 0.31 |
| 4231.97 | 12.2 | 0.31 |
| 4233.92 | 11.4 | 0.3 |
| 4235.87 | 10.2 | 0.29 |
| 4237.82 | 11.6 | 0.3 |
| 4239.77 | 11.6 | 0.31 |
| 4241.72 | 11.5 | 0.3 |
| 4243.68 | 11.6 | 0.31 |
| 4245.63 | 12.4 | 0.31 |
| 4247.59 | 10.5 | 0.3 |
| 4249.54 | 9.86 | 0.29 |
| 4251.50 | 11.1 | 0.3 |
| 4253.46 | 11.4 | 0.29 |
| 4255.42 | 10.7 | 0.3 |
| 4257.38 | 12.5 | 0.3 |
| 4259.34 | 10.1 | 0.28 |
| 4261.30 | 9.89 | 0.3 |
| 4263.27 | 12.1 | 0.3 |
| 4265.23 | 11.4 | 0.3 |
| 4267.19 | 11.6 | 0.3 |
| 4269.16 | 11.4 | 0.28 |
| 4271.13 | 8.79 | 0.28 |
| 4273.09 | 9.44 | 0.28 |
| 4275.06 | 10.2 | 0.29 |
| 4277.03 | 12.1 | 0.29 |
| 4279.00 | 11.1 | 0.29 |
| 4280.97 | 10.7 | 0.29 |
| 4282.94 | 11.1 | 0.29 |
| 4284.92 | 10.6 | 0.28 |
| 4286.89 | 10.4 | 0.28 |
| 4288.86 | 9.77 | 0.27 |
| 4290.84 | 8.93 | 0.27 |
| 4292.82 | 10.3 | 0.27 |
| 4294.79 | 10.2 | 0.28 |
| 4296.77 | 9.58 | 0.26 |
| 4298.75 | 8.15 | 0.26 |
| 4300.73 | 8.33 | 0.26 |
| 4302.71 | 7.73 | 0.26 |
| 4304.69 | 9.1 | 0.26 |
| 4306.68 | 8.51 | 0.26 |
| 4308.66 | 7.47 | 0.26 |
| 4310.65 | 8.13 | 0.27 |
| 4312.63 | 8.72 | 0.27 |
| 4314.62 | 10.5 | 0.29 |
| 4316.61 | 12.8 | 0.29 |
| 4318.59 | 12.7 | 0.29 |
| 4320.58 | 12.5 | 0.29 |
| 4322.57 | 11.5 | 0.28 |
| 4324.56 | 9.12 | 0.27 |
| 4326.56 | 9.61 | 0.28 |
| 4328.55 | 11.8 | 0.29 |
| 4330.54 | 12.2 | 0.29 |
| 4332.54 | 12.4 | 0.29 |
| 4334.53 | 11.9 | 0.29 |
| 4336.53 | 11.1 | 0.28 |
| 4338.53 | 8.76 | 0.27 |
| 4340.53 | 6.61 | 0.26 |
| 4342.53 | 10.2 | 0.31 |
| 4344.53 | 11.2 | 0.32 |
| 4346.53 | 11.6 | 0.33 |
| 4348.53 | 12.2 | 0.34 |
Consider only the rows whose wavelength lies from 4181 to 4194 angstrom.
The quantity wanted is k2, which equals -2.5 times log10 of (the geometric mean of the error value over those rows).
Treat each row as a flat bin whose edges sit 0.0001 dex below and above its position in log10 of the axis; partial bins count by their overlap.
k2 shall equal 1.25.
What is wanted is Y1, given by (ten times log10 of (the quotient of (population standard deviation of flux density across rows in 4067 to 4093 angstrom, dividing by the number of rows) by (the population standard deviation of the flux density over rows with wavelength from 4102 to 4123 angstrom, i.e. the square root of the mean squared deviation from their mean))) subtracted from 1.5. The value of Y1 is 1.51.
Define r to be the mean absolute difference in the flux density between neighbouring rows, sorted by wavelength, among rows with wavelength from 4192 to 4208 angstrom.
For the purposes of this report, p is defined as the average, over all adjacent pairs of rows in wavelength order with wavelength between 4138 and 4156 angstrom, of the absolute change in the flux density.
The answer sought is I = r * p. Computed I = 0.7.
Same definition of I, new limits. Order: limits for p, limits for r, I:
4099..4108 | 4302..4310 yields 2.1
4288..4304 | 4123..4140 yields 0.4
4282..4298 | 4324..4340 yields 0.6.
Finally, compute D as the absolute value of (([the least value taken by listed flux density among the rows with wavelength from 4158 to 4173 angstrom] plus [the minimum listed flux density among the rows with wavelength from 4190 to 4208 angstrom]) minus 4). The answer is 17.5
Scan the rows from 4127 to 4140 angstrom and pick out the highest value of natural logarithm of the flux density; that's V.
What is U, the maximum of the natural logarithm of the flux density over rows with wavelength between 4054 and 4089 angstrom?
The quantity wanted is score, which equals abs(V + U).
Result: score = 5.083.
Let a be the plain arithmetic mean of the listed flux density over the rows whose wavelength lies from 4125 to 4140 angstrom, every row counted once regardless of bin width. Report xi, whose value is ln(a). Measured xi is 2.46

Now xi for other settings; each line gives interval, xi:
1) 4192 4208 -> 2.45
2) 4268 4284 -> 2.36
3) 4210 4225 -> 2.45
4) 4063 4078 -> 2.37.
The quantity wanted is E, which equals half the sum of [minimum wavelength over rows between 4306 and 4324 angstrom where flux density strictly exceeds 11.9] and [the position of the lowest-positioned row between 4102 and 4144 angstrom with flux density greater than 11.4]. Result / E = 4211.9 angstrom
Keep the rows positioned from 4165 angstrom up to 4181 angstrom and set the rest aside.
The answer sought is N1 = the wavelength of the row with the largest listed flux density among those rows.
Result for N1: 4179.67 angstrom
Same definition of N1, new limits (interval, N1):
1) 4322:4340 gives 4332.54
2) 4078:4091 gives 4090.18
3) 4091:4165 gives 4116.63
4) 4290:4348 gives 4316.61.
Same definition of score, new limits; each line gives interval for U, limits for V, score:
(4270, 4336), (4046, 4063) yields 5.043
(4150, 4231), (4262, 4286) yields 5.035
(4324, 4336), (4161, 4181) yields 5.059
